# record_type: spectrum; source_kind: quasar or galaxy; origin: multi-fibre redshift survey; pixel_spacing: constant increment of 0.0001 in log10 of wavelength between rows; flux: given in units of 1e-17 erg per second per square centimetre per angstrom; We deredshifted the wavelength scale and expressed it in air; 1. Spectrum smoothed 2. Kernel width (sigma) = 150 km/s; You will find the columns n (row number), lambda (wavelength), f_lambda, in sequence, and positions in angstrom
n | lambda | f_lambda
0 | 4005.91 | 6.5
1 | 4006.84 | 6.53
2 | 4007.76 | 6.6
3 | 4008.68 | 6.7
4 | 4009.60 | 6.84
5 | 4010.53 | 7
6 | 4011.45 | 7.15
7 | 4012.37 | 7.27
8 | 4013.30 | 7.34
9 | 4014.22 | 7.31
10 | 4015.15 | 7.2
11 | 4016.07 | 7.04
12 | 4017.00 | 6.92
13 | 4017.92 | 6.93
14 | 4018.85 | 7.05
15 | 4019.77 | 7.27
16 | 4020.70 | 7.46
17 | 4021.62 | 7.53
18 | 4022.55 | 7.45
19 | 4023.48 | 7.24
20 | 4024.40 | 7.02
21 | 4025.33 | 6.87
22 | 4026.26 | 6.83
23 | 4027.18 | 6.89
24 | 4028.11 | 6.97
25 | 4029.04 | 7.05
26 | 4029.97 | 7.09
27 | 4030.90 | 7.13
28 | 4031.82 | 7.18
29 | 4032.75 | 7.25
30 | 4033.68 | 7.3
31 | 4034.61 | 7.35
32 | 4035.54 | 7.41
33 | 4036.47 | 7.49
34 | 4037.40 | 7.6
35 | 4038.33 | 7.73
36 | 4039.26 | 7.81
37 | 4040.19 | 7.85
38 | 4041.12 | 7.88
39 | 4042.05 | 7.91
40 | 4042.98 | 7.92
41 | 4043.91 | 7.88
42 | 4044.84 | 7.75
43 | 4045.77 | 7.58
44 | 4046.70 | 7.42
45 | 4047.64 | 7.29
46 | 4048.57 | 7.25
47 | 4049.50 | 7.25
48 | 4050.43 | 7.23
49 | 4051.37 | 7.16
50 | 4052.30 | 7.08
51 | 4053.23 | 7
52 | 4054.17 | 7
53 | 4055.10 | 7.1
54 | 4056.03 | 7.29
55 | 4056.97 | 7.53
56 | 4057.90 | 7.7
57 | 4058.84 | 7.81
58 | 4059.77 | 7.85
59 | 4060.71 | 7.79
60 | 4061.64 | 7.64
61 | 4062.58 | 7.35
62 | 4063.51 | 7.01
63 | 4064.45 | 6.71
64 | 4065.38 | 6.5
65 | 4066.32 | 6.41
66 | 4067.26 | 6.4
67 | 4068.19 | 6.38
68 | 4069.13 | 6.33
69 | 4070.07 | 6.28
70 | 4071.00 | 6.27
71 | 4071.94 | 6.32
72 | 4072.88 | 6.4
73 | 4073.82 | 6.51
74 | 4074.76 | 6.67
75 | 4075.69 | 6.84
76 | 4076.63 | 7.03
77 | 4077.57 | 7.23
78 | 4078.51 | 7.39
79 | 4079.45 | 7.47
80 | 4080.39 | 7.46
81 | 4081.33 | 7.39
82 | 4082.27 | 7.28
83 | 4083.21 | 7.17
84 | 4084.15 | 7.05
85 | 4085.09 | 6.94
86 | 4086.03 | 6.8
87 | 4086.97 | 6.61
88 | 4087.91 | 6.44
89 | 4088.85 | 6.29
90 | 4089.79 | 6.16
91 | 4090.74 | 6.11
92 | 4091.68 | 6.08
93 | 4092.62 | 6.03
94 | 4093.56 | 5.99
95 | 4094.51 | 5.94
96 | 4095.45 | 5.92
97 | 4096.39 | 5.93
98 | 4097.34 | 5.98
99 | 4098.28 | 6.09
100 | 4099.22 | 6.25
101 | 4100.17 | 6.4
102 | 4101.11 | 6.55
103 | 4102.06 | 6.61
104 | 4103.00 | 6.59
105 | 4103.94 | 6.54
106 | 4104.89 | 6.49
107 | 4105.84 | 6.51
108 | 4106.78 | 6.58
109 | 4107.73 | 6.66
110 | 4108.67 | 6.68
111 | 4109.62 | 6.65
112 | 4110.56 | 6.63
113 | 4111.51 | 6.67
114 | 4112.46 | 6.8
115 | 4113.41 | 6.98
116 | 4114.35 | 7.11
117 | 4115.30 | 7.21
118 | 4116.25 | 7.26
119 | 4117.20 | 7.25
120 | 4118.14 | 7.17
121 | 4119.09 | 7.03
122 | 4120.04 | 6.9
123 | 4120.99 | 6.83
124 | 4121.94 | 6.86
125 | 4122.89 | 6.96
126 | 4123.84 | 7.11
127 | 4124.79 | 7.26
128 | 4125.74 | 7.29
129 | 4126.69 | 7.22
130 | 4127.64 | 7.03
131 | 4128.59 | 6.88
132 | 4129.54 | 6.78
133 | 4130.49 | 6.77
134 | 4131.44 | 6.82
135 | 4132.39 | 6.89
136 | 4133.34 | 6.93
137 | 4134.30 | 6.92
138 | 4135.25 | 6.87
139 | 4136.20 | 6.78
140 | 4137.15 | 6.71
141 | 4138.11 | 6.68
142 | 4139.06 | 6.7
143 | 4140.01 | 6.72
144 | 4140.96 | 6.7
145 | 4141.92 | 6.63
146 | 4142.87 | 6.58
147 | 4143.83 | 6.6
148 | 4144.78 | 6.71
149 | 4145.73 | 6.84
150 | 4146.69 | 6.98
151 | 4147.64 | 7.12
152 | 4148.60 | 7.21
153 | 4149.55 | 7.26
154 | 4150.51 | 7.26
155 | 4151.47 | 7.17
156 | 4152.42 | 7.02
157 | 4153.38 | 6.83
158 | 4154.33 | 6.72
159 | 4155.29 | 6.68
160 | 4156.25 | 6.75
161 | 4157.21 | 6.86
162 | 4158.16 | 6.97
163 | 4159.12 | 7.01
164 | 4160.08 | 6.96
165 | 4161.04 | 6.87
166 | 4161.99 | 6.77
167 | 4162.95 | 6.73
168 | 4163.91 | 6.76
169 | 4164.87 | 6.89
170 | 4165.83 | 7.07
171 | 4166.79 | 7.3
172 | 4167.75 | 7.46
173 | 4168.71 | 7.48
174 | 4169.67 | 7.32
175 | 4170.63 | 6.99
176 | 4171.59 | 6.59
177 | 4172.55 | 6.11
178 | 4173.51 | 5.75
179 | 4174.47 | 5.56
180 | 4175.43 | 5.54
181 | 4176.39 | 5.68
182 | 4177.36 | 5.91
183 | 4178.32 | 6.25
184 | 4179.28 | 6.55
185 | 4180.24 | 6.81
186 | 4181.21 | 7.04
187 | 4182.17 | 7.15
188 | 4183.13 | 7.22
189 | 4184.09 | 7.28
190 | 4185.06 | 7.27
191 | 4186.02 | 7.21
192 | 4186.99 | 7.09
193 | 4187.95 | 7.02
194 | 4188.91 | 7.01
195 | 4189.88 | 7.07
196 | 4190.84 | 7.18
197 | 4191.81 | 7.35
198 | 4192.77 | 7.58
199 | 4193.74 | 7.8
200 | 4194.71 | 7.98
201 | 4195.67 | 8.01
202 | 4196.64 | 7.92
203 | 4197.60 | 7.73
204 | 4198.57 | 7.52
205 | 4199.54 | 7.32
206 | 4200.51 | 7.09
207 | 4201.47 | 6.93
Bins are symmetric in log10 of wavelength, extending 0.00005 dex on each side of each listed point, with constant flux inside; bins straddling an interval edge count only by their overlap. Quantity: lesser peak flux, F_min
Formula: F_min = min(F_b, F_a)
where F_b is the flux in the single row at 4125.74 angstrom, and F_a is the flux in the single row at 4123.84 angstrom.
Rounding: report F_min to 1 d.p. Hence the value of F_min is 7.1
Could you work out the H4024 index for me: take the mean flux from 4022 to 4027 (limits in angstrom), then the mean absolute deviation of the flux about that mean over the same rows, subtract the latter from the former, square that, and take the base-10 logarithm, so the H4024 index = 1.674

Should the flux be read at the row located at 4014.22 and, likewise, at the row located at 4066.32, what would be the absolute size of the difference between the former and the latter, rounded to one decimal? 0.9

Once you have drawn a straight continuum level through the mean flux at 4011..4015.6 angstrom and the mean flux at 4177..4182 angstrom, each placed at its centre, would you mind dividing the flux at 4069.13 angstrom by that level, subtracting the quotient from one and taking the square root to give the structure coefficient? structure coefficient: 0.31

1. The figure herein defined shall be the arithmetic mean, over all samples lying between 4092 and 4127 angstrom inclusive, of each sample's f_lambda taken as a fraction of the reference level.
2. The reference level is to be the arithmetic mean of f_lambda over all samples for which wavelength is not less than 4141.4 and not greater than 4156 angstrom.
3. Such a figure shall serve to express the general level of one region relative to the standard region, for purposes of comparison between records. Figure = 0.97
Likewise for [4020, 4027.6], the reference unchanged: 1.04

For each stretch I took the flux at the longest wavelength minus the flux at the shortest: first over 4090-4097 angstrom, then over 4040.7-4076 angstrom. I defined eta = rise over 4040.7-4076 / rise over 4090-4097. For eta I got 5.8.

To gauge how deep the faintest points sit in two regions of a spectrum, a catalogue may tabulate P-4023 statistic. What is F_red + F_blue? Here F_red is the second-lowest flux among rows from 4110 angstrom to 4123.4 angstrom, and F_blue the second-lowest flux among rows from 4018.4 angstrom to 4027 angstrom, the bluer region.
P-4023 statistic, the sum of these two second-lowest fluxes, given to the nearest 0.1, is 13.5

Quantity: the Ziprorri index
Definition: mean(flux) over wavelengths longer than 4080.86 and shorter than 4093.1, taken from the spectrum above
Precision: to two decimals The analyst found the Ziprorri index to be 6.64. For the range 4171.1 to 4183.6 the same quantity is 6.32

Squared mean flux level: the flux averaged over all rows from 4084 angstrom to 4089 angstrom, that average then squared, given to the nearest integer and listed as 45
